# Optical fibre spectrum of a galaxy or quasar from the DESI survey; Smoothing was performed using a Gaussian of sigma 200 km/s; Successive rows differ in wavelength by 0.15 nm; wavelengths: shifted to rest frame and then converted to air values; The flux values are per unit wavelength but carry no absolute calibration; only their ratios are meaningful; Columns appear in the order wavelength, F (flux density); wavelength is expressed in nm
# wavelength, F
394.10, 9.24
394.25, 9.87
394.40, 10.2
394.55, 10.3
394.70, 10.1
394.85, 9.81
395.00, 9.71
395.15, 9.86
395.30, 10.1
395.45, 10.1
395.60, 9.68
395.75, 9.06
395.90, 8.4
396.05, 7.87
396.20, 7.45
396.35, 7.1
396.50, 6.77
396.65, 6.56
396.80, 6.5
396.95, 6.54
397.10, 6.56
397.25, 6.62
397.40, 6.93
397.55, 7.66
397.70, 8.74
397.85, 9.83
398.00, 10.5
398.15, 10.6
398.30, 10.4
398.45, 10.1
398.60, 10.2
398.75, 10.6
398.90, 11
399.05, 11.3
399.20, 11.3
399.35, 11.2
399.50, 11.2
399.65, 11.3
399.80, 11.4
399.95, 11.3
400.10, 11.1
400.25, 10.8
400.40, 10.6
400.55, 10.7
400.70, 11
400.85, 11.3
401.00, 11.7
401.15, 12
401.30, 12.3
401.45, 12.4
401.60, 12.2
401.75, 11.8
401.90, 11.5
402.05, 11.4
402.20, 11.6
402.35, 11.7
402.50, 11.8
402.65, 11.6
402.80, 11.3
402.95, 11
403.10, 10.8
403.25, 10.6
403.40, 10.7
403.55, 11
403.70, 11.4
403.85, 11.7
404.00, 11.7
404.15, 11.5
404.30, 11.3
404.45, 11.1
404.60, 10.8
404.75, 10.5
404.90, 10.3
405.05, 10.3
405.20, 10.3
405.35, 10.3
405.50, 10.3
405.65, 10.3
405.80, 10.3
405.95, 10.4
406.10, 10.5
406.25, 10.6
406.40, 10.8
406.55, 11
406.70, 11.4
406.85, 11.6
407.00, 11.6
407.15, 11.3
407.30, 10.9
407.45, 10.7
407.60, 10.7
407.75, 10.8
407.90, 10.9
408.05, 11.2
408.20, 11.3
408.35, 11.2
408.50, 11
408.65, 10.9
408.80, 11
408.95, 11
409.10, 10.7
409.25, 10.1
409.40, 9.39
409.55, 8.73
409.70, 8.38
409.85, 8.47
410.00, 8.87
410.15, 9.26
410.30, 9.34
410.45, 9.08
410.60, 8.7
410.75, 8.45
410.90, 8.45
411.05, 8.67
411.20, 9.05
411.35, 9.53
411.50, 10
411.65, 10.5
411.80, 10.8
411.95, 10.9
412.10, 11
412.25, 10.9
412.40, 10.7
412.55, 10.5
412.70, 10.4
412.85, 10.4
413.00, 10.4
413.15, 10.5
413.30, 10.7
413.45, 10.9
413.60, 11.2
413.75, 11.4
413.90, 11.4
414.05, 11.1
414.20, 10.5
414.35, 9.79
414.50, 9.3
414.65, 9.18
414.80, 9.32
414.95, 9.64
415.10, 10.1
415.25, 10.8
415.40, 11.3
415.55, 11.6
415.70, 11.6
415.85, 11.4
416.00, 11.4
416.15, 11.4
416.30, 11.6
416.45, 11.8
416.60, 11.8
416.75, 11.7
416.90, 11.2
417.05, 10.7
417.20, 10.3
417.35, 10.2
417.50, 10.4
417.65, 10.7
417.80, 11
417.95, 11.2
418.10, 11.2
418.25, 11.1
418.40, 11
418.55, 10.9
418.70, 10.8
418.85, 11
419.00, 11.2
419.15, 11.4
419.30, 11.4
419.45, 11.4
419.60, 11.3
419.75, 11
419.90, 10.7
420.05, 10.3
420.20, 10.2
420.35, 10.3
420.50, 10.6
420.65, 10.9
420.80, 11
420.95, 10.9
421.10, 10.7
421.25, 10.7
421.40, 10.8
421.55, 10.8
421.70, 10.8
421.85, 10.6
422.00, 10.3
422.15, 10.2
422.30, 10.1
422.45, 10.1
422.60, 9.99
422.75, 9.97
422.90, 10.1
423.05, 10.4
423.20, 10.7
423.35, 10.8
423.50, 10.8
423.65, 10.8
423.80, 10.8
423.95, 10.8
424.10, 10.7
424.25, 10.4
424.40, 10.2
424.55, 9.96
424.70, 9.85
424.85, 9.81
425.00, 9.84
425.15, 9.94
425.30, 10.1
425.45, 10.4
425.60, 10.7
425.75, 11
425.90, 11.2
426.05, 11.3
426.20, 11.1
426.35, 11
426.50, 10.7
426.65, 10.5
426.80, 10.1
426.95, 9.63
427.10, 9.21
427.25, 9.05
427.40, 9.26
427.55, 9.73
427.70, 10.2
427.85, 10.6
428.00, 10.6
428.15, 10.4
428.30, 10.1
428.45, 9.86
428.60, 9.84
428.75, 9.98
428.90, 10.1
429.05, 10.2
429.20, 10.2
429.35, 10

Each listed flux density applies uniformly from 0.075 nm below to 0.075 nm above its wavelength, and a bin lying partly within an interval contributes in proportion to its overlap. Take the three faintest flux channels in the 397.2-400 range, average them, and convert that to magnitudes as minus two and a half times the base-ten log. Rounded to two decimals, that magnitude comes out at -2.12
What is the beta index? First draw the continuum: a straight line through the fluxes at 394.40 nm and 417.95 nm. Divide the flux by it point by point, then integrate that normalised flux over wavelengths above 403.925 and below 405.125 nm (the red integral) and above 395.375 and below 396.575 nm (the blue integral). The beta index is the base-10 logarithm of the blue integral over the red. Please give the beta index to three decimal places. -0.104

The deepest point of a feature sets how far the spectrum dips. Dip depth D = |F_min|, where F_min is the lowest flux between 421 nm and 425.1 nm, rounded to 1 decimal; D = 9.8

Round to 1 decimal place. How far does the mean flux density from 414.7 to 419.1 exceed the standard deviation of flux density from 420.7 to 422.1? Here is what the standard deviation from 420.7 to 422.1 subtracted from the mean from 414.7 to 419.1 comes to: 10.8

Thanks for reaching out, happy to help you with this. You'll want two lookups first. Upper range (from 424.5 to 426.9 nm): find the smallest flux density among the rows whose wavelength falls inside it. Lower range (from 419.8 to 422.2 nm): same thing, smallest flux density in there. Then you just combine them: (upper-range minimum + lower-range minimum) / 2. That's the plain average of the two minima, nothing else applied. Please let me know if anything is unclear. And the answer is 10.0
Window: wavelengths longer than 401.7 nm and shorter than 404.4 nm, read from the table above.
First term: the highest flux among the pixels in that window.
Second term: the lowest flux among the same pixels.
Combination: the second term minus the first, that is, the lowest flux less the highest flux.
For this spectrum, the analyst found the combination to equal -1.2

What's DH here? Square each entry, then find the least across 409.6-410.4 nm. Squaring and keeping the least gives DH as 70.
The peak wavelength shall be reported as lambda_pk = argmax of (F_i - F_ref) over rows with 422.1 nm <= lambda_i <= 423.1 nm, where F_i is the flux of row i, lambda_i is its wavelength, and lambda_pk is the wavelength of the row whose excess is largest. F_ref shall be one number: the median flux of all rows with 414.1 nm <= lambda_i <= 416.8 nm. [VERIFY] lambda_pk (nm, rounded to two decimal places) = 423.05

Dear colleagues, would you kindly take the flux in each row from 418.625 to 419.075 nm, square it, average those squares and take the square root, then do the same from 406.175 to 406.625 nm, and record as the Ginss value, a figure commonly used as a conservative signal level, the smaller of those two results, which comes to 10.8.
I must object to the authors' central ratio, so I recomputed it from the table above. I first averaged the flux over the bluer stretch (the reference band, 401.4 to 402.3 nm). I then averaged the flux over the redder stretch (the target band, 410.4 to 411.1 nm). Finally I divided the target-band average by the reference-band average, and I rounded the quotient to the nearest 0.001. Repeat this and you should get 0.734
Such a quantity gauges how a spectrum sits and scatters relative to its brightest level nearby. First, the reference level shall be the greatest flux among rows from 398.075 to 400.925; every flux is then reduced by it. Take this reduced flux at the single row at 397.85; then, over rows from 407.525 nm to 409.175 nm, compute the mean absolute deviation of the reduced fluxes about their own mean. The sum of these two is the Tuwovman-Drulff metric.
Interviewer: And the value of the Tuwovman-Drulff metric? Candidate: -1.4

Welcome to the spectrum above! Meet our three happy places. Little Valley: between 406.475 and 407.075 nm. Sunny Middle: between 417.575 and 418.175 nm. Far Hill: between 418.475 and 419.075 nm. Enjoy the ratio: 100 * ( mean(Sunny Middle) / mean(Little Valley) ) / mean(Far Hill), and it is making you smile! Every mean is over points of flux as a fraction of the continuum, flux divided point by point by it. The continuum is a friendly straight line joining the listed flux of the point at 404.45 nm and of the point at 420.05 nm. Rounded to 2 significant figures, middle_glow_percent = 96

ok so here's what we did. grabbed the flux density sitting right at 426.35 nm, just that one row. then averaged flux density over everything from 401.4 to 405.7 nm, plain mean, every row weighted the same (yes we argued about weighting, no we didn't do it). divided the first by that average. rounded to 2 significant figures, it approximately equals 0.99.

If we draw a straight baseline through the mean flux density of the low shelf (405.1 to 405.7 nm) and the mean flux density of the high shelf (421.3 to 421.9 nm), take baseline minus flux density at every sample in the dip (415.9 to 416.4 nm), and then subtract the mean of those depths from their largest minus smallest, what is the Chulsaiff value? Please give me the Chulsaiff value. 1.1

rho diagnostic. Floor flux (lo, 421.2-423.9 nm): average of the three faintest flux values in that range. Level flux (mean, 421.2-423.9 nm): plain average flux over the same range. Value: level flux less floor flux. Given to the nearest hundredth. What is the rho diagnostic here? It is 0.47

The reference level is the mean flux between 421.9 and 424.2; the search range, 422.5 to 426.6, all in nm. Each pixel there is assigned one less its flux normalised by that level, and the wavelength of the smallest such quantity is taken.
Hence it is 426.05 nm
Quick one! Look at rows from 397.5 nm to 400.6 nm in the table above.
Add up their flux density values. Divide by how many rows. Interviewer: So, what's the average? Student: 10.6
